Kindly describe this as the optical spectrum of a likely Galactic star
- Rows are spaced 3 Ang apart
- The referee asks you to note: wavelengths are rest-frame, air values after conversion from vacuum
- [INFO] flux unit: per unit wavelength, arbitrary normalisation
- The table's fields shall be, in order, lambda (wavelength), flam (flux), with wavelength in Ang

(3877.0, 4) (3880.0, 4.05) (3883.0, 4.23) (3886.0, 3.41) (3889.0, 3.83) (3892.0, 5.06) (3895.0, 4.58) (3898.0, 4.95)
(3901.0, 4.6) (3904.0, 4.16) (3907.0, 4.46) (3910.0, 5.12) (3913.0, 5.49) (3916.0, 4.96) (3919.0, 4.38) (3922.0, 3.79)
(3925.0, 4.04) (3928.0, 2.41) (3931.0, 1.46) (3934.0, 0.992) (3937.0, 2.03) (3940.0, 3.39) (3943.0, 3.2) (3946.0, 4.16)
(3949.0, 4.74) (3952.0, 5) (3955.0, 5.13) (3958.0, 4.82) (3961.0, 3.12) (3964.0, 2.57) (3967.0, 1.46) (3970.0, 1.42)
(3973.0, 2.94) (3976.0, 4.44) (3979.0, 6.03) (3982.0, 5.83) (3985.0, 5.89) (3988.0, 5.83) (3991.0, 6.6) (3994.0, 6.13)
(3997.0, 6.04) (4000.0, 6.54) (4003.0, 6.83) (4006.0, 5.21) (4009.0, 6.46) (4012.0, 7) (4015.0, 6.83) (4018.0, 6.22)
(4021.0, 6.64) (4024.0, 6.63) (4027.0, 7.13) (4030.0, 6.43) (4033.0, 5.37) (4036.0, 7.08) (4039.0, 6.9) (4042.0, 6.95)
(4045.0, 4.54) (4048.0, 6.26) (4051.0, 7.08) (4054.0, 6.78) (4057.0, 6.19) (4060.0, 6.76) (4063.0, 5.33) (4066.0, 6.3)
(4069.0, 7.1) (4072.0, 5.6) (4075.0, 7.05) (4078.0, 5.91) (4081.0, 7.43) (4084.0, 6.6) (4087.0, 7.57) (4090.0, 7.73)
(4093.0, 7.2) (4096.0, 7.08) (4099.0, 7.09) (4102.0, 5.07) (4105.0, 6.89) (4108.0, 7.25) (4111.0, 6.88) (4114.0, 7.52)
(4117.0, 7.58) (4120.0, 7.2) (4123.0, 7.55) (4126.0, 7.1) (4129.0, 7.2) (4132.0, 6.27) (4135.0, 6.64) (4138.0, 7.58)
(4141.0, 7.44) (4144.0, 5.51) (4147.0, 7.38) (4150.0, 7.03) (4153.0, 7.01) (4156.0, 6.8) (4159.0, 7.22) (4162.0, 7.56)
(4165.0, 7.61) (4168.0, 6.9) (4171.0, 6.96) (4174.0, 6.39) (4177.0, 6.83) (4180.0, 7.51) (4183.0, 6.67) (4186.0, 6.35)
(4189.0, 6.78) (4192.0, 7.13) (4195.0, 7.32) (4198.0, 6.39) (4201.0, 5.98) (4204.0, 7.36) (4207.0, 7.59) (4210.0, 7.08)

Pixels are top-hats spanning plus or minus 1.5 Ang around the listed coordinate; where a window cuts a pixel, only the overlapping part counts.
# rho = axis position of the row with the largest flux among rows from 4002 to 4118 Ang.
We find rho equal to 4090.0 Ang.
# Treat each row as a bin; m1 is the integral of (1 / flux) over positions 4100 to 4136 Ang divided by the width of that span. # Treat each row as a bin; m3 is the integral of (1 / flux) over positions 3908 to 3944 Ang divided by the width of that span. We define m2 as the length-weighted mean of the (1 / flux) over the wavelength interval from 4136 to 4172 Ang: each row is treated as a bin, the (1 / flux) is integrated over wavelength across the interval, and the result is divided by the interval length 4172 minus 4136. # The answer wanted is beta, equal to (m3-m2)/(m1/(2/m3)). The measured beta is 9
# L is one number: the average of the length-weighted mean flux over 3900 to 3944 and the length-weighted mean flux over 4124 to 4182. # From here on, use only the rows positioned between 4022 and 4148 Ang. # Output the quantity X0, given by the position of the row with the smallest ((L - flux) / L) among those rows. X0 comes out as 4090.0 Ang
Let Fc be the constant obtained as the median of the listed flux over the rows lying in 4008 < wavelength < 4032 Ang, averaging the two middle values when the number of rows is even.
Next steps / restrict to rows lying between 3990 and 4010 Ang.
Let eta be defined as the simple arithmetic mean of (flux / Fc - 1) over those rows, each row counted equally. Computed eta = -0.06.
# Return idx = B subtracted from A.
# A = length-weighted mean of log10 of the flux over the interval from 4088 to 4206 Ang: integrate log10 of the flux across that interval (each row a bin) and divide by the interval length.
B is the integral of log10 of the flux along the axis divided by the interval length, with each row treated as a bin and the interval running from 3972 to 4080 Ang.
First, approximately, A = 0.84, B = 0.788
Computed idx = 0.05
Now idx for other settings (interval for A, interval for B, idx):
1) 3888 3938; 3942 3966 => -0.04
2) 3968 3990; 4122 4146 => -0.22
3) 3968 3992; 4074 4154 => -0.21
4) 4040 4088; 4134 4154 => -0.03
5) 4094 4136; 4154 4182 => -0.01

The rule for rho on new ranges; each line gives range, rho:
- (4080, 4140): 4090.0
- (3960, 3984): 3979.0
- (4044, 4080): 4069.0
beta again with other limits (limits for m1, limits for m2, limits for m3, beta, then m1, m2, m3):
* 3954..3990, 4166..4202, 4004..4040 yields 0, 0.311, 0.15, 0.16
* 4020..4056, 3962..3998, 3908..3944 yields 3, 0.157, 0.29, 0.38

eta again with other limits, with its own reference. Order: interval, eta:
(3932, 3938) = -0.77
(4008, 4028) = 0.01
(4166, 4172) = 0.04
